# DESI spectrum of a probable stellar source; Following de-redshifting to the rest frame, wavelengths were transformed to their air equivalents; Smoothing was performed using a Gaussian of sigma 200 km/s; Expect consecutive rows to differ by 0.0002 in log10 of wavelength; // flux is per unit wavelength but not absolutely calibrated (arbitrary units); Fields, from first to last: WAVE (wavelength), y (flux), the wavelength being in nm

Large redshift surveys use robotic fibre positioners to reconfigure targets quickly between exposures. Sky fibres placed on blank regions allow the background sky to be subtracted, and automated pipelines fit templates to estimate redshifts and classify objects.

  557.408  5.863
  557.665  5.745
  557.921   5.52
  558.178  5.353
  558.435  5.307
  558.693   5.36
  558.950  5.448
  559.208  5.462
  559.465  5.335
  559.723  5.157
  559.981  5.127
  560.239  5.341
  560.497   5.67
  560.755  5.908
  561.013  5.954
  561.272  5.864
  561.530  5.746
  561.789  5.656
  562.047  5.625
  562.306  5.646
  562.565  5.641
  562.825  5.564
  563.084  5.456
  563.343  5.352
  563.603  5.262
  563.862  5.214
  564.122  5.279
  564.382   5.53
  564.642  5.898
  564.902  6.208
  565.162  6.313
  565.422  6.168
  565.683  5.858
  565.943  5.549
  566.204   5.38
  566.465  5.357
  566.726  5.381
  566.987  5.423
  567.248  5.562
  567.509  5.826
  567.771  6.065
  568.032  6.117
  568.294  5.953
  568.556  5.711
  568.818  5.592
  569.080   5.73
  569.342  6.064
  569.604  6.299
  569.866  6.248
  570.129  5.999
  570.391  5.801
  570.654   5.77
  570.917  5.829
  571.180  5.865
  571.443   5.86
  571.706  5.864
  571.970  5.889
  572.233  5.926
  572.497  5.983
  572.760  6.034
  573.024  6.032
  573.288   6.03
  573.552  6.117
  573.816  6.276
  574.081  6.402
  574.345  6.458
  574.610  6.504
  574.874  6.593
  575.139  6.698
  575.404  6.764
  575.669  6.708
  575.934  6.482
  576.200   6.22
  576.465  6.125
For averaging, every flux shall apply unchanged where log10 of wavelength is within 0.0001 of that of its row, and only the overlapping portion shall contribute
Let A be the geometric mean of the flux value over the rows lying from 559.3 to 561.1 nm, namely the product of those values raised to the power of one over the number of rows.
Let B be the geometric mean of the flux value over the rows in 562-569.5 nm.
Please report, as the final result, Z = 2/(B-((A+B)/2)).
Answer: 22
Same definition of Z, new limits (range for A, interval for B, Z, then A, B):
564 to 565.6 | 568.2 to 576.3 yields 18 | 5.89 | 6.1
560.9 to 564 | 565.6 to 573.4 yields 16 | 5.58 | 5.8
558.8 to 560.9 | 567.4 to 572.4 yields 8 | 5.43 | 5.9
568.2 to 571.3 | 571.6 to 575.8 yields 11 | 5.90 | 6.3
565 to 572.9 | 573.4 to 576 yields 6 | 5.84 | 6.5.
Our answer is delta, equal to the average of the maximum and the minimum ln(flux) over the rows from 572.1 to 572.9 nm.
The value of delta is 1.79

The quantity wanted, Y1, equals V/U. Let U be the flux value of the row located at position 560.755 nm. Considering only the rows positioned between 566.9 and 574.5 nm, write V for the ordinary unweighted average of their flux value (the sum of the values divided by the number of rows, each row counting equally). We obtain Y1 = 1.01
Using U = 5.908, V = 6.0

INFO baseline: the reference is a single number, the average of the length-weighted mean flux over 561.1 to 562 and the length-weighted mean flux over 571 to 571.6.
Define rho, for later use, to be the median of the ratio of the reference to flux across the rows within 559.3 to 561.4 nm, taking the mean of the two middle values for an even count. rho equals 1.06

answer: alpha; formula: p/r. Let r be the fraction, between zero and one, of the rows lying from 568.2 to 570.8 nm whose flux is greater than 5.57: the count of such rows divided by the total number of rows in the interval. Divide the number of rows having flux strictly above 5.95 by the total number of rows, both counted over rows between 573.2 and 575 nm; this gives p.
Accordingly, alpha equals 1.0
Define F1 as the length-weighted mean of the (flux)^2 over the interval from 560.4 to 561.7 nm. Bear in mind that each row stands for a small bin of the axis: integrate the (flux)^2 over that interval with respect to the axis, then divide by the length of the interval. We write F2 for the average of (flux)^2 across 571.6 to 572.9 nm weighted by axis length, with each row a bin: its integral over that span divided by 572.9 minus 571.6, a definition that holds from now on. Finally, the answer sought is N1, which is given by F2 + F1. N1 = 69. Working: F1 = 34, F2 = 35.3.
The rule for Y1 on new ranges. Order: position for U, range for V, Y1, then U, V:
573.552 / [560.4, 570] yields 0.94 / 6.117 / 5.7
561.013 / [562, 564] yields 0.92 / 5.954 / 5.5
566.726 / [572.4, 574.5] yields 1.15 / 5.381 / 6.2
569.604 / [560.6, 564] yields 0.89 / 6.299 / 5.6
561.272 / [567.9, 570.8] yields 1.01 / 5.864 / 5.9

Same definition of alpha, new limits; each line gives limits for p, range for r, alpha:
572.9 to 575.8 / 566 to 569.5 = 1.6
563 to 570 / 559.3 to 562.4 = 0.5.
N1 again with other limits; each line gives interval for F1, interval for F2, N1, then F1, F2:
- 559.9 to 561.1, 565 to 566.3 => 66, 32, 34.6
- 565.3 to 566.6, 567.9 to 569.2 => 66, 32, 33.9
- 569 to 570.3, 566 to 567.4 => 66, 37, 29.5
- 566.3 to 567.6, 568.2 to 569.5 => 64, 30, 33.9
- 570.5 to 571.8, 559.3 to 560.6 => 62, 34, 28.4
